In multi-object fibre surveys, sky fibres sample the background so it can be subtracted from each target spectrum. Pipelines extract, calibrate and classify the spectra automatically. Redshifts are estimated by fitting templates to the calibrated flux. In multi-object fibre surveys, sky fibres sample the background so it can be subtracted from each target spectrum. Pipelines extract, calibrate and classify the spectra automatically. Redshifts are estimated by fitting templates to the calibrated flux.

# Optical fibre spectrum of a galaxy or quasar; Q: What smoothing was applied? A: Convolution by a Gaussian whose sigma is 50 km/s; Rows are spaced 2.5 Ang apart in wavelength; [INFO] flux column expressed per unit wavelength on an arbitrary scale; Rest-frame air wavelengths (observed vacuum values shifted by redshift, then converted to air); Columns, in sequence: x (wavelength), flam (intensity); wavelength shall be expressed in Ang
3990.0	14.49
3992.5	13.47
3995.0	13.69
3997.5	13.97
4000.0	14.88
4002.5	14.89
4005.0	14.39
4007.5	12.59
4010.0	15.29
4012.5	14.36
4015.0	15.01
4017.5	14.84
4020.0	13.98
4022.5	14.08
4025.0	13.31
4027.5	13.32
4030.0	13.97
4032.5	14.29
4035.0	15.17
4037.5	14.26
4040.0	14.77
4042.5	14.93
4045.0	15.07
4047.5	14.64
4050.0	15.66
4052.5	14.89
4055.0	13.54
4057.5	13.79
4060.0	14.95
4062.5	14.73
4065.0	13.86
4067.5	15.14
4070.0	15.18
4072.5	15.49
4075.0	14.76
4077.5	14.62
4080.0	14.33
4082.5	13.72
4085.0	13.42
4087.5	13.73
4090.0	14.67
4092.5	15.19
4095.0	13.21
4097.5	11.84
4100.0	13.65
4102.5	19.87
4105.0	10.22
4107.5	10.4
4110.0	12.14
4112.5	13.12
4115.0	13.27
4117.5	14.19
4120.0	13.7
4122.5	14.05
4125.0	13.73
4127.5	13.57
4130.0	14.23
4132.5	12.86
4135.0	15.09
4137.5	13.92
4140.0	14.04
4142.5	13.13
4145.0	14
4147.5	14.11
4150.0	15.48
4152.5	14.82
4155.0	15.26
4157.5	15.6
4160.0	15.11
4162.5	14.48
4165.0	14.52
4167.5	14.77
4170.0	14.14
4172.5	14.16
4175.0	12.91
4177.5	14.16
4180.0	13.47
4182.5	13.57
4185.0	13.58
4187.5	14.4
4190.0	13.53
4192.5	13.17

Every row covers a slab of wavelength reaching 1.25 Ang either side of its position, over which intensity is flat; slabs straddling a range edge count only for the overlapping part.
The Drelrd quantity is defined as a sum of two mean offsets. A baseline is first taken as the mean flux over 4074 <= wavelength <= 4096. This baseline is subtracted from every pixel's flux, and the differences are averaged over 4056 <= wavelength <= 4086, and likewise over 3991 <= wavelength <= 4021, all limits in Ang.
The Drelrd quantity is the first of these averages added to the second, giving 0.41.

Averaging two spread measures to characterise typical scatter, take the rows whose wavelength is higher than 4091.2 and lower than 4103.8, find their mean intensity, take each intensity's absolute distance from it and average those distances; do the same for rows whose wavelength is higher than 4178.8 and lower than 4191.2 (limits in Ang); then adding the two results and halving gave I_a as 1.2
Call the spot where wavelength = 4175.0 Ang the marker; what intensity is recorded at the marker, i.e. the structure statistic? 12.91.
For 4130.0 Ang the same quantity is 14.23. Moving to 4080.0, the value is 14.33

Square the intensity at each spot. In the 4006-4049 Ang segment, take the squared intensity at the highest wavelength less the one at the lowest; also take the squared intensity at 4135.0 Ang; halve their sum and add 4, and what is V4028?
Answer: 146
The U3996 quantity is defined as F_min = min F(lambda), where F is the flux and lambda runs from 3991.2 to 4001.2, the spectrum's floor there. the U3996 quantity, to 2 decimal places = 13.47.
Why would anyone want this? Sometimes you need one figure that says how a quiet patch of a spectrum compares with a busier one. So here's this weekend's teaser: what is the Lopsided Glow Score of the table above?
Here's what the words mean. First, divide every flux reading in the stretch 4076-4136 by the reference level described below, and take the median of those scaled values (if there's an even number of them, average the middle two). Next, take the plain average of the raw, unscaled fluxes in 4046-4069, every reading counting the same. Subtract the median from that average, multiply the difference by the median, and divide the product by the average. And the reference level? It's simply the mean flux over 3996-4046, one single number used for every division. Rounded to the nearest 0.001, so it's 0.892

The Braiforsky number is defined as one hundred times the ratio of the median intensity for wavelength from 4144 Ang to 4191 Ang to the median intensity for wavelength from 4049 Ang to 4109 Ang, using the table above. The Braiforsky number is 97.8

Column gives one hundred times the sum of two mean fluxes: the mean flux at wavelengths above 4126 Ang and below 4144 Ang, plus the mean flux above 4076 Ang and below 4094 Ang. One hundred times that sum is 2807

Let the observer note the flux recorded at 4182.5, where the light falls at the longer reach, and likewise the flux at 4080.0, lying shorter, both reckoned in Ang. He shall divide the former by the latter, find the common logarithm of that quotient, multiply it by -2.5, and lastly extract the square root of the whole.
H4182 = 0.24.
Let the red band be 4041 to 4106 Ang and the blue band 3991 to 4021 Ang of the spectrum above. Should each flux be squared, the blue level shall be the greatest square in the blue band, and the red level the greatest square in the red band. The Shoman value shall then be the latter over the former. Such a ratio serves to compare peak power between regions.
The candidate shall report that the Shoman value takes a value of 1.7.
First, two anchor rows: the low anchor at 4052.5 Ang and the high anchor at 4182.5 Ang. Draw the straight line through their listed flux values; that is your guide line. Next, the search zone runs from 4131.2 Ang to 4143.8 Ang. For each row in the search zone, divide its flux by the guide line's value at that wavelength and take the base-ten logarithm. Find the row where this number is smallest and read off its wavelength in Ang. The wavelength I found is 4132.5 Ang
